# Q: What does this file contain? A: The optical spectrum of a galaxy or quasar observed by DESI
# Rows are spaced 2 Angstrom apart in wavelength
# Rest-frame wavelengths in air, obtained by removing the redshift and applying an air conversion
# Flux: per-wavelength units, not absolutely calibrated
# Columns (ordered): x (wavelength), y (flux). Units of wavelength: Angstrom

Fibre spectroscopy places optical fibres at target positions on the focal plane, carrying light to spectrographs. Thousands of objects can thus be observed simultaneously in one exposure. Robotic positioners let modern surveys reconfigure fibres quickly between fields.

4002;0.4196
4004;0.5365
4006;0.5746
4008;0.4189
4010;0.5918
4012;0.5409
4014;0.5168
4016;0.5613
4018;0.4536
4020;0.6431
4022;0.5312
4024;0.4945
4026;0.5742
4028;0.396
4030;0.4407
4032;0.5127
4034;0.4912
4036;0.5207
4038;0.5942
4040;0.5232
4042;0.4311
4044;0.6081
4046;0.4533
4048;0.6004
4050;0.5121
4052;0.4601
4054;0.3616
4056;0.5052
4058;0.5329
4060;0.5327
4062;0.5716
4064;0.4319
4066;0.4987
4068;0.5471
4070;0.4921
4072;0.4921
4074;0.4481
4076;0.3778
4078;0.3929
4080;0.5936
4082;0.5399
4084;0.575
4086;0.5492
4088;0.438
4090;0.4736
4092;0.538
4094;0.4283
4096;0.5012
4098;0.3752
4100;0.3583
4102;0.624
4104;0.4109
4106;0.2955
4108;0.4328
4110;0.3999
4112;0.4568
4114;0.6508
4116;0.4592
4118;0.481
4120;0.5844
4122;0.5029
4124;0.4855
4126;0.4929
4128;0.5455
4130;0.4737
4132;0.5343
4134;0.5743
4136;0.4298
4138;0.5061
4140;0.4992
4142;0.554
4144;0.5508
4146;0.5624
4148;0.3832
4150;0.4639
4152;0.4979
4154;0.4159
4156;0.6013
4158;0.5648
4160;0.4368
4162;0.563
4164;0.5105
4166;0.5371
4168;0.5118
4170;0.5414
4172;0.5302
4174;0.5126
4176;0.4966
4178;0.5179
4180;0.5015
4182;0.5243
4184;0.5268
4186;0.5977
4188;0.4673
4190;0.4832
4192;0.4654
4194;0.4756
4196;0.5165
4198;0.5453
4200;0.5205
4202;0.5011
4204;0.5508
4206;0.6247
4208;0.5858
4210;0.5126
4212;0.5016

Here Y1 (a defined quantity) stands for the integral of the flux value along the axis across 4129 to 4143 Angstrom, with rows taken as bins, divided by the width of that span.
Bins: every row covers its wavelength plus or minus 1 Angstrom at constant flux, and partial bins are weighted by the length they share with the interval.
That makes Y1 0.510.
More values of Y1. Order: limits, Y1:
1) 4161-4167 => 0.537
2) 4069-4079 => 0.441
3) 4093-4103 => 0.457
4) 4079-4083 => 0.567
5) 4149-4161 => 0.497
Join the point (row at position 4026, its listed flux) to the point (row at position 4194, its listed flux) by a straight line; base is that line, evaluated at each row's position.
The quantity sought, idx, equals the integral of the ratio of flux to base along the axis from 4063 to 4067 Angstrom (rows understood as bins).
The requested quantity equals 3.4 Angstrom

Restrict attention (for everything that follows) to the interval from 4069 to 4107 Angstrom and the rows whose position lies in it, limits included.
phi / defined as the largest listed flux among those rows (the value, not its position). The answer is 0.624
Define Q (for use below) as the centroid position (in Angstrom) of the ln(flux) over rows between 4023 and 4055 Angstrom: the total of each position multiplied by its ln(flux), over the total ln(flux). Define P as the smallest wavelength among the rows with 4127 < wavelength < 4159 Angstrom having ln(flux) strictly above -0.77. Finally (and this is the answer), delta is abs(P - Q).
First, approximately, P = 4128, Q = 4039.2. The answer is 88.8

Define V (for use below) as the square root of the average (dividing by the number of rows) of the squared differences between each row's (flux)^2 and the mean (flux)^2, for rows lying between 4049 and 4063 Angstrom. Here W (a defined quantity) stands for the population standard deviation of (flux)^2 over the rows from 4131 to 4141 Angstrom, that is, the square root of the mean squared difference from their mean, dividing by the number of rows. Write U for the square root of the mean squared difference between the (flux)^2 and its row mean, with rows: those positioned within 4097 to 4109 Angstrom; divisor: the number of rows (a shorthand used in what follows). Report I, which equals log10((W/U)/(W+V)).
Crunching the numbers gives 0.66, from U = 0.097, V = 0.059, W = 0.048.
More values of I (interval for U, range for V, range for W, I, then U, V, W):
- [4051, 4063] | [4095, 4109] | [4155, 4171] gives 0.73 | 0.063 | 0.093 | 0.048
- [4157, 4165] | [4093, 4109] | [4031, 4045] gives 0.89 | 0.052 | 0.087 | 0.059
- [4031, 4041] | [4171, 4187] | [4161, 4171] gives 1.02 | 0.038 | 0.032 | 0.021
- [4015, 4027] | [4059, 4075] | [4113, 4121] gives 1.00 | 0.066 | 0.045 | 0.086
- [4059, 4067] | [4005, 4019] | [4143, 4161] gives 1.02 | 0.051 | 0.060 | 0.071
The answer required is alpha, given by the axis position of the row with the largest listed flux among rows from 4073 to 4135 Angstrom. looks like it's 4114 Angstrom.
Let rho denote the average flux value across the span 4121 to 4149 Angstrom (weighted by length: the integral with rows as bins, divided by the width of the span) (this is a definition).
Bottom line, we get 0.507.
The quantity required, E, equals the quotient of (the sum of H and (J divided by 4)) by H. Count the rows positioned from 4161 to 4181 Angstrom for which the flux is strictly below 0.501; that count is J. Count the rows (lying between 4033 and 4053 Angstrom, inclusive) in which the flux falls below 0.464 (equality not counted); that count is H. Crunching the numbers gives 1.1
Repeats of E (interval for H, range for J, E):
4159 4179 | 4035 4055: 2.0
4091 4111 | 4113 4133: 1.2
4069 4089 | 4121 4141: 1.3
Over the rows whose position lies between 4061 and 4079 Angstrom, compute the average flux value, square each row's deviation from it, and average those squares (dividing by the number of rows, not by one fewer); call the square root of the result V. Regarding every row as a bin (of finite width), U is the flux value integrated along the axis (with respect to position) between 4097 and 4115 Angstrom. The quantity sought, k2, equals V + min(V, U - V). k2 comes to 0.12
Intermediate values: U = 8.0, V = 0.062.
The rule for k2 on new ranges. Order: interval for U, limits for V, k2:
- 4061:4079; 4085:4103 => 0.16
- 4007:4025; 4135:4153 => 0.11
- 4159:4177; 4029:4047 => 0.12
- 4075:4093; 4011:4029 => 0.13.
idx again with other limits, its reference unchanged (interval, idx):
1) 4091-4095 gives 3.6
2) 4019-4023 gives 4.1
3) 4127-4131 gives 4.0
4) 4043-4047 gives 3.8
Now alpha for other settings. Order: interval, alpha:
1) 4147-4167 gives 4156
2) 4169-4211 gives 4206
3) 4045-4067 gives 4048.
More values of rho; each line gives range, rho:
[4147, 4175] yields 0.505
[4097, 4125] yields 0.466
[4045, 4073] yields 0.499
